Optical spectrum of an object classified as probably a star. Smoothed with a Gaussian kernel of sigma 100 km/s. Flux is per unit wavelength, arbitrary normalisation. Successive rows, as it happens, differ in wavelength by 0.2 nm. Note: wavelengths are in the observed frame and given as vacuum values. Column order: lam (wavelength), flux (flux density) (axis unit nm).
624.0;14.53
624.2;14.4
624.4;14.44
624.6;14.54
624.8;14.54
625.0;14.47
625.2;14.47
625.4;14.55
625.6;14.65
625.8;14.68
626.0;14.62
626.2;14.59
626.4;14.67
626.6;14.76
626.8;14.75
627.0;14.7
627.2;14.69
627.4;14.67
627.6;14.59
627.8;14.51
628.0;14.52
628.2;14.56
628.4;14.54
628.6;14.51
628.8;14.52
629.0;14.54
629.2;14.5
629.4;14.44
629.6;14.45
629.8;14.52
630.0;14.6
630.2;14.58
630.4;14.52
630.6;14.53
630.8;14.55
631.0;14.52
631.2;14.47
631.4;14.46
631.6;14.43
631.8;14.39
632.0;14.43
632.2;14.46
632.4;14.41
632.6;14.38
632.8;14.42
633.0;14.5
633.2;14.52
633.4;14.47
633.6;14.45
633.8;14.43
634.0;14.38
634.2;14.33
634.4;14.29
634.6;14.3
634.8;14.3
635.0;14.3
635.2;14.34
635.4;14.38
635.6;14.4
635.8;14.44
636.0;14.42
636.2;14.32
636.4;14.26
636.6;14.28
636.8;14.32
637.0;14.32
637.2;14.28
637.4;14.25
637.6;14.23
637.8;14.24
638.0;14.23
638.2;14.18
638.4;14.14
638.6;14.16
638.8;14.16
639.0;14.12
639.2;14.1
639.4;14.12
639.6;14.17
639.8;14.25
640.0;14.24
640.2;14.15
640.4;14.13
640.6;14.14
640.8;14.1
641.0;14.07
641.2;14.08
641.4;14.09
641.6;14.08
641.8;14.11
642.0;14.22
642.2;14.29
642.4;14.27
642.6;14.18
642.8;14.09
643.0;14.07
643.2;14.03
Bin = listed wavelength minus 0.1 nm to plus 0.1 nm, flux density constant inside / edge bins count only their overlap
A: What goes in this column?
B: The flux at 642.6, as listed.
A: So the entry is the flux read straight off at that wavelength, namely 14.18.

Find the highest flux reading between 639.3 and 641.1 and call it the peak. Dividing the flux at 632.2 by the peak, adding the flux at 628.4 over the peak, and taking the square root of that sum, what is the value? 1.43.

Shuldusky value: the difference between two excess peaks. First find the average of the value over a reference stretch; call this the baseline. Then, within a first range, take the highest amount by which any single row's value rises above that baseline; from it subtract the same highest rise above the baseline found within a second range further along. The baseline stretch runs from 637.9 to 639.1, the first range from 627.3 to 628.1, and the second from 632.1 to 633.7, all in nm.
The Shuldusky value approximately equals 0.15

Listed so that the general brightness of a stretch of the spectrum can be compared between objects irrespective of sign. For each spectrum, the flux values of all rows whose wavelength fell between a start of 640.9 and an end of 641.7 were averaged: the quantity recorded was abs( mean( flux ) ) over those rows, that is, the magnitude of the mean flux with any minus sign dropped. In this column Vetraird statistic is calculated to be 14.1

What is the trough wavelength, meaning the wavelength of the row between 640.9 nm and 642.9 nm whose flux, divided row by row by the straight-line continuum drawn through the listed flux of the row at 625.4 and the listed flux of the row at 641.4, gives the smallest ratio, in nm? 641.0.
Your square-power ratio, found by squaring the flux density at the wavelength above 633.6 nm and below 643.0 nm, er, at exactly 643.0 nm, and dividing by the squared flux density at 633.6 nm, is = 0.948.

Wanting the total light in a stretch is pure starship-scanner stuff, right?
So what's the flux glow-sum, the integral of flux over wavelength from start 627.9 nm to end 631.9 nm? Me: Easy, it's 58.0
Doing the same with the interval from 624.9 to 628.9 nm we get 58.4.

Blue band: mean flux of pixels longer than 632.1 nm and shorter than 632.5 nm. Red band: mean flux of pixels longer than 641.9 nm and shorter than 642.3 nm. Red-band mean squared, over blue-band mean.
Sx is 14.1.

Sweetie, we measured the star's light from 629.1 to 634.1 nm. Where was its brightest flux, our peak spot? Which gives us 630.0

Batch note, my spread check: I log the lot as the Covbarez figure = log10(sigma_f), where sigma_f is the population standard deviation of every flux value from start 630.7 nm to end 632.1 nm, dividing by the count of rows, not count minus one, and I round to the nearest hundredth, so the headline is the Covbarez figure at -1.29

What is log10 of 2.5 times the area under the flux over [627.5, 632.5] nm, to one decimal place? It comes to 2.3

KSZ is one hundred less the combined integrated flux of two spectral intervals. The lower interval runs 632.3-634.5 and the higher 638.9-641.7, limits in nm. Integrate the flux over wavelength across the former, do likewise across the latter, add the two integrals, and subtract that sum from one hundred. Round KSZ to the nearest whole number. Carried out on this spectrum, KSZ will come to 29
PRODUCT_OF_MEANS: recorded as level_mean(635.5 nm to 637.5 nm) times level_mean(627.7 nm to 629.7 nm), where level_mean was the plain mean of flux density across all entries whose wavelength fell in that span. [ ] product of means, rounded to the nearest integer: 208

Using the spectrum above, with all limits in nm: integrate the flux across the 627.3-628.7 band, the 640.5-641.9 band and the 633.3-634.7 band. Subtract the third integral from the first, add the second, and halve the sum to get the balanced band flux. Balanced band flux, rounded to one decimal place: 10.0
